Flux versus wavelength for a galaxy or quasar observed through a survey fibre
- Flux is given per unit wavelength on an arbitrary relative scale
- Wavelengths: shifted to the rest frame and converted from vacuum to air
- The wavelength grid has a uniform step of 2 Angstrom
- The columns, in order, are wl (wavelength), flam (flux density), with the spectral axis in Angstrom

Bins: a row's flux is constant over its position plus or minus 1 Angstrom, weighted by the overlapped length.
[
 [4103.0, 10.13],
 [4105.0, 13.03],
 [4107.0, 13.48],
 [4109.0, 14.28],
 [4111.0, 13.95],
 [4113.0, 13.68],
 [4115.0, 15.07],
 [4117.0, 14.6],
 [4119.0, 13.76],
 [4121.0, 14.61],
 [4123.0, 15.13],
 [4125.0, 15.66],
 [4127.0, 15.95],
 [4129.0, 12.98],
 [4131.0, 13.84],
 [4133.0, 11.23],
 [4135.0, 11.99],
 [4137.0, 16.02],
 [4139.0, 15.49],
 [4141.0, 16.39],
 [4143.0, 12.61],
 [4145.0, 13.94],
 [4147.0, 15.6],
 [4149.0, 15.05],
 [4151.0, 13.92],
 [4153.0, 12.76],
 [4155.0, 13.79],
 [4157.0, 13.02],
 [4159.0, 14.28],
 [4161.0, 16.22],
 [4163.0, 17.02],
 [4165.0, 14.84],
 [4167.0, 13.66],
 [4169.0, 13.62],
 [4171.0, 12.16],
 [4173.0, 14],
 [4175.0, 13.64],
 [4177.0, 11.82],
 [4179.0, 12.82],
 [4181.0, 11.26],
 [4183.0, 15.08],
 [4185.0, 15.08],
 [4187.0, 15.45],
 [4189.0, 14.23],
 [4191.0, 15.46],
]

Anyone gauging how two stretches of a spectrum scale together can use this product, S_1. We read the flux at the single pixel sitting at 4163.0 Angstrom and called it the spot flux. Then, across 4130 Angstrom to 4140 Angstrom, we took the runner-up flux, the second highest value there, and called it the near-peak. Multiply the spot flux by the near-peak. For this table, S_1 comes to 264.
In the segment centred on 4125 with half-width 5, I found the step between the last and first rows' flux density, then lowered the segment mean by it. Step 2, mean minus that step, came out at 16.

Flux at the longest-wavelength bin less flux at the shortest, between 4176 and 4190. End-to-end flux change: 2.4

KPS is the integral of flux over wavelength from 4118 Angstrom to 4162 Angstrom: 628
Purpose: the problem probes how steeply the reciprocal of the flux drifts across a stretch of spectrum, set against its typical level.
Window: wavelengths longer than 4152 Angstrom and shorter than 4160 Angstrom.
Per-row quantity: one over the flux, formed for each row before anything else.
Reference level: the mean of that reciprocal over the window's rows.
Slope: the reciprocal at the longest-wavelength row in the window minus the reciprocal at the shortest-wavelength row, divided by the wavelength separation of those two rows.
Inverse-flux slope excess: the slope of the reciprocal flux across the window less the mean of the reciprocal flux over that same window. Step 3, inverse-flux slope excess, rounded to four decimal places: -0.0758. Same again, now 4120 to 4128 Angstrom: -0.0662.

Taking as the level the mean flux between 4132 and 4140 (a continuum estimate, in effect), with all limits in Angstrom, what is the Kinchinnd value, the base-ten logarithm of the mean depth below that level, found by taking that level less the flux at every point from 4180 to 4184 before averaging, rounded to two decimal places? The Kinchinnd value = -0.29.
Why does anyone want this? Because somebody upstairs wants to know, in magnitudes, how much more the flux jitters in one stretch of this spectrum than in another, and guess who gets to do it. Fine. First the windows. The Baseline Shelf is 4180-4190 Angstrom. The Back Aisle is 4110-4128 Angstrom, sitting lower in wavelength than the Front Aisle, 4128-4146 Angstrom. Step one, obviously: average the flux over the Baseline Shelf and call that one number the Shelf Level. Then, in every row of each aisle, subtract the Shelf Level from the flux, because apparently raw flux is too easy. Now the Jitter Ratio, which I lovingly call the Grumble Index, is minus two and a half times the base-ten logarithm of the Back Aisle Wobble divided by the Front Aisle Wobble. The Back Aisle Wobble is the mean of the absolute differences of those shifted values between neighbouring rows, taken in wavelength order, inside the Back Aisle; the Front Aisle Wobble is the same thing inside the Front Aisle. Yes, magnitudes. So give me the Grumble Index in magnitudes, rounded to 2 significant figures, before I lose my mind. 1.1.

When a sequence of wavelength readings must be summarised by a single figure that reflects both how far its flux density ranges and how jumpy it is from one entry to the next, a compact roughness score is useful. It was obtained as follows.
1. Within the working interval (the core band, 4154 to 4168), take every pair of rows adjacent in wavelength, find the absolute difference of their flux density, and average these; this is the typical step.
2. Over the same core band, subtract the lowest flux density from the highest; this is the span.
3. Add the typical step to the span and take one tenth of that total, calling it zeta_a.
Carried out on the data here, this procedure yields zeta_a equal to 0.54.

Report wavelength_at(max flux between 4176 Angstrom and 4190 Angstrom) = 4187.0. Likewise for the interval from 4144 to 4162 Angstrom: 4161.0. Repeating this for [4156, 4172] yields 4163.0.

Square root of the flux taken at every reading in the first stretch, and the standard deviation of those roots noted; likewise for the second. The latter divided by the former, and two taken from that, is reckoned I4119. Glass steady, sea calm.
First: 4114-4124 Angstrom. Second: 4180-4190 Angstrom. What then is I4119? 1.3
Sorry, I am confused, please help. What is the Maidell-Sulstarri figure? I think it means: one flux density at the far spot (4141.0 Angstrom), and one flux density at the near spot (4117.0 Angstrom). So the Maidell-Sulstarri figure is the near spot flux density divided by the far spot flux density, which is 0.89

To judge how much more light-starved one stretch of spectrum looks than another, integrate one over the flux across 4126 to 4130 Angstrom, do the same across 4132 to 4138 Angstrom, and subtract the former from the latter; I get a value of 0.2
